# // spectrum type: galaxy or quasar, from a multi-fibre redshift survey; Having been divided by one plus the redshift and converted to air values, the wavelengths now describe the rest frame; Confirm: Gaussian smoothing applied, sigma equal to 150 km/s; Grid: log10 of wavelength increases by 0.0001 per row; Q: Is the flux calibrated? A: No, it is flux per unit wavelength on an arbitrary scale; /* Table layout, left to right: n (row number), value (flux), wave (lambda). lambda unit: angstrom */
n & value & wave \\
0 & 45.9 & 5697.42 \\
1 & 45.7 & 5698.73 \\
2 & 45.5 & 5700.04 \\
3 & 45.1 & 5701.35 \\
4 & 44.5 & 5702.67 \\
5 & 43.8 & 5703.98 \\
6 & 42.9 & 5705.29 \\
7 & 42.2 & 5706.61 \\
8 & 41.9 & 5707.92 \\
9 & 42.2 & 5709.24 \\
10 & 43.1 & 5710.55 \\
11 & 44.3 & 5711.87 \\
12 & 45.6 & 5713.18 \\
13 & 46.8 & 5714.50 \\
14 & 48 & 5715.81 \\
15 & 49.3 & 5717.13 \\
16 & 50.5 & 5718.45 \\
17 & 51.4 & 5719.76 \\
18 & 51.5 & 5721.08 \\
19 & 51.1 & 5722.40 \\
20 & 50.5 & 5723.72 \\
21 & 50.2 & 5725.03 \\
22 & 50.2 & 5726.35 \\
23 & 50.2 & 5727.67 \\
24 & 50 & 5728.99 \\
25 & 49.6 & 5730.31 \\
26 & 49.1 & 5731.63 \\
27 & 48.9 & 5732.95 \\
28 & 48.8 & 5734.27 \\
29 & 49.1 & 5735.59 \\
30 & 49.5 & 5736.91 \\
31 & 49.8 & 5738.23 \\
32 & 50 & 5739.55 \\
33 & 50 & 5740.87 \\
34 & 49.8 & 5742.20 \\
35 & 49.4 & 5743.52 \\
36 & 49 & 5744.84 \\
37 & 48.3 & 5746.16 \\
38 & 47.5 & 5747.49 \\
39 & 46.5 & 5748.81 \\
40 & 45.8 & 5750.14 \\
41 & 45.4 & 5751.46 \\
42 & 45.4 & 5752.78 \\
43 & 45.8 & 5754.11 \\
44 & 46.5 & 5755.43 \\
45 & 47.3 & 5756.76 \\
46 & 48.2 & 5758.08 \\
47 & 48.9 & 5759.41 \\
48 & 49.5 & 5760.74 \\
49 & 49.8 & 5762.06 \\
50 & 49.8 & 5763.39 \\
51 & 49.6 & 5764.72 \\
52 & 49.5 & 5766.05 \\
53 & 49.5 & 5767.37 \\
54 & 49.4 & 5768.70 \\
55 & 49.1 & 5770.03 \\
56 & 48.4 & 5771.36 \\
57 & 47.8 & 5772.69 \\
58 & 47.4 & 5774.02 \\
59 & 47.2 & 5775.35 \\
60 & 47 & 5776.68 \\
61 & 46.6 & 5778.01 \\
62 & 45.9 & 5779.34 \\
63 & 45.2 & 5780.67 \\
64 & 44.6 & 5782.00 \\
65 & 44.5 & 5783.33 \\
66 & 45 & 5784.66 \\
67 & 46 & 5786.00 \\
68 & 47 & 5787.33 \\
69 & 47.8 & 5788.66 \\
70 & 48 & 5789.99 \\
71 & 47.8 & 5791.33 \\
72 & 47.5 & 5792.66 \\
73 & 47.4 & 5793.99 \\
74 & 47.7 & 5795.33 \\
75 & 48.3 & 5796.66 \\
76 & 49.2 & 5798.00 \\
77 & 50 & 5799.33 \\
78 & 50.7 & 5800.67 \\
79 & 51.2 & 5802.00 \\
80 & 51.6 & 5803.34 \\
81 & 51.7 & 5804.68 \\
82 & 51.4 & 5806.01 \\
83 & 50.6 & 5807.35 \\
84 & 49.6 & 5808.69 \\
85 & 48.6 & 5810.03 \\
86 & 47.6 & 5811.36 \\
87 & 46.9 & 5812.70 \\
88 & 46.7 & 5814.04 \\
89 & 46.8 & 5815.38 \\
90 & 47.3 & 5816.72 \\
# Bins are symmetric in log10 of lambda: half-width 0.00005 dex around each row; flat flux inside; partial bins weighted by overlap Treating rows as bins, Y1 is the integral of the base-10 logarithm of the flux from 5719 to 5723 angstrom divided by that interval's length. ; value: 1.71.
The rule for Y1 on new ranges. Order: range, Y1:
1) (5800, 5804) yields 1.71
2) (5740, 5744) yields 1.70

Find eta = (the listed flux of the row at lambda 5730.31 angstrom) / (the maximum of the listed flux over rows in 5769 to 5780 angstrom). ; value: 1.01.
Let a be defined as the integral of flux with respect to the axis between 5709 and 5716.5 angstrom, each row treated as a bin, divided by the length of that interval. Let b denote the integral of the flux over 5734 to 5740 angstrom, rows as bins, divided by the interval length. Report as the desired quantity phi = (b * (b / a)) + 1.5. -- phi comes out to 55.7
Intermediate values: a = 45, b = 49.5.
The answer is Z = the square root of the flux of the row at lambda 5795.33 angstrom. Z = 6.91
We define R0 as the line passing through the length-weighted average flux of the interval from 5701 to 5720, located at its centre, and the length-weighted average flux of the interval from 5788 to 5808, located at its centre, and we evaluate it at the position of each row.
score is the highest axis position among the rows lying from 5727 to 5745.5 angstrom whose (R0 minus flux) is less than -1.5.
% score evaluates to 5744.84 angstrom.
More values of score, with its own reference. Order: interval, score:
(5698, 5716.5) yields 5715.81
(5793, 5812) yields 5806.01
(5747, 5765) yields 5764.72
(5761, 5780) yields 5767.37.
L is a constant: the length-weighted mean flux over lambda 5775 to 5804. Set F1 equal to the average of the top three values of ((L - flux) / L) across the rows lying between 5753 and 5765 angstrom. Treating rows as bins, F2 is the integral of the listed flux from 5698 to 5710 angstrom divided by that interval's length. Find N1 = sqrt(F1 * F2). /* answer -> 1.0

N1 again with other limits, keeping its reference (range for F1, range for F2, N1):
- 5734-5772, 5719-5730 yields 1.5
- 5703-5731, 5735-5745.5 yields 2.4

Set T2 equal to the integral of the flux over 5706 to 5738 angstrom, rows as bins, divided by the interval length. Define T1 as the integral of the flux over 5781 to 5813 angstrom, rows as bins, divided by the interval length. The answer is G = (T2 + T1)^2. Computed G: 9308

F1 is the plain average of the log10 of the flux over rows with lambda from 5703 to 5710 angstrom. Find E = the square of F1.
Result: 2.65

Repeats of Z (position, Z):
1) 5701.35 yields 6.72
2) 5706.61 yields 6.50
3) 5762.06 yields 7.06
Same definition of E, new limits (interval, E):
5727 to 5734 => 2.87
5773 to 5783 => 2.77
